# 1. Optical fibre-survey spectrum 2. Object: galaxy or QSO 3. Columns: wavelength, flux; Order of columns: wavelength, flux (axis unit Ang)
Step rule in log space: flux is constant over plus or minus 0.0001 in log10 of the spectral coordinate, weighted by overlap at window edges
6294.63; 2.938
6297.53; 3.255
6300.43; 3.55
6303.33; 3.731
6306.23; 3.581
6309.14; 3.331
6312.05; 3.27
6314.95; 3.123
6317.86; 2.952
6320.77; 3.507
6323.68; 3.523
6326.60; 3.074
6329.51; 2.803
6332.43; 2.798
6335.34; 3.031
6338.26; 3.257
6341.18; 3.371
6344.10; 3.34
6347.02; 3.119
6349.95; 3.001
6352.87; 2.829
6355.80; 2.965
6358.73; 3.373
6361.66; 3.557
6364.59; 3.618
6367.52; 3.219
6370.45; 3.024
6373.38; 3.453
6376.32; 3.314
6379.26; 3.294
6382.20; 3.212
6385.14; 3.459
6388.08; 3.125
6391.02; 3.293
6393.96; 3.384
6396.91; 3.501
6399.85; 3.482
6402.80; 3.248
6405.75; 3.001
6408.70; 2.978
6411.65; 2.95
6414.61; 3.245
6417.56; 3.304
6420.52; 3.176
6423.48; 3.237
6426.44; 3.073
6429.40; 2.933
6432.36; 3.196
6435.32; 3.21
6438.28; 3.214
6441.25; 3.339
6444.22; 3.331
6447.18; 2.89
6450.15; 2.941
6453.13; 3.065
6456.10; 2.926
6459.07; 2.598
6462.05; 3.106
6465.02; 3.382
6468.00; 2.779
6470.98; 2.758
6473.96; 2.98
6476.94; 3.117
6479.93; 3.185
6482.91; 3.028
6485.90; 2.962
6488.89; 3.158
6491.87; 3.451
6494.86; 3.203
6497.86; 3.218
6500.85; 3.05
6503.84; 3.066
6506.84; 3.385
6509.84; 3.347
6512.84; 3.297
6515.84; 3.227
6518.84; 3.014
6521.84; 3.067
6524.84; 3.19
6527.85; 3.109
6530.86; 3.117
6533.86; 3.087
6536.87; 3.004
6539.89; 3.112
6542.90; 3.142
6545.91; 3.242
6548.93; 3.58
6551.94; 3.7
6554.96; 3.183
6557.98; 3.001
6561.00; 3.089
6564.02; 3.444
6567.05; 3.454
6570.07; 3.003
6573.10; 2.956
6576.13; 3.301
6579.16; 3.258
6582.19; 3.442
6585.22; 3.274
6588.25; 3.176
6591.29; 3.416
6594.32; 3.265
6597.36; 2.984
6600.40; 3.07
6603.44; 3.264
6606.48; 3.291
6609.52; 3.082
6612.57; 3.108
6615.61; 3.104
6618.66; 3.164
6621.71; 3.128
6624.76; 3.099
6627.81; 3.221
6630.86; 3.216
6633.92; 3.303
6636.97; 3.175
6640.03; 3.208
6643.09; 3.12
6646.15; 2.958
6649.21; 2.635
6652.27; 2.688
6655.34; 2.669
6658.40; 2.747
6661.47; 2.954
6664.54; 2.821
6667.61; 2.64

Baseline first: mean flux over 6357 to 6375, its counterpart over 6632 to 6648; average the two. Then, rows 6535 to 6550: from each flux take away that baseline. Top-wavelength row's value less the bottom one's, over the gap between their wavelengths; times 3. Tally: 0.14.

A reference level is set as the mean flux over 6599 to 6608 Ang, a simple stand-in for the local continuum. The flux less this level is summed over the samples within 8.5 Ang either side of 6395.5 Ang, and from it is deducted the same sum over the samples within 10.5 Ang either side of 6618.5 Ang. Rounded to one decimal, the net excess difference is 1.3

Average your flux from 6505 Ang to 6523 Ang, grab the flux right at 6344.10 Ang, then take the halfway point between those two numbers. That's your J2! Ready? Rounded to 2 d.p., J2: 3.28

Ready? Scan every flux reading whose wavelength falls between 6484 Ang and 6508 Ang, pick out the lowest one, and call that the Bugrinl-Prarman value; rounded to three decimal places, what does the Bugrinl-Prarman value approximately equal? 2.962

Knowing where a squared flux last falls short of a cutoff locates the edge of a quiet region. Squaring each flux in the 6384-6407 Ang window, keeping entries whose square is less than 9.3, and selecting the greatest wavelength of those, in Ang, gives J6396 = 6405.75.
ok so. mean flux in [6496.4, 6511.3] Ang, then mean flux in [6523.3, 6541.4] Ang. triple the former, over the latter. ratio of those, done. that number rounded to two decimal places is 3.11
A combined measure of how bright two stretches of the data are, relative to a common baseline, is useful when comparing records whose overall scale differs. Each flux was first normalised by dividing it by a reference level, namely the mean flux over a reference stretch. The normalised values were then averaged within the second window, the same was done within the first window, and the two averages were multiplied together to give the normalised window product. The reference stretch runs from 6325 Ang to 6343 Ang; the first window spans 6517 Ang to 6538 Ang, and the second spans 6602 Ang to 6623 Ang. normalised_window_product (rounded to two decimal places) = 1.04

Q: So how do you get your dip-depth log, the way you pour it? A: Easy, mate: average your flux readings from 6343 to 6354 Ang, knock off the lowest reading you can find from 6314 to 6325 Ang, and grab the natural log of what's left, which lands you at -2.1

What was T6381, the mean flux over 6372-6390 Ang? 3.31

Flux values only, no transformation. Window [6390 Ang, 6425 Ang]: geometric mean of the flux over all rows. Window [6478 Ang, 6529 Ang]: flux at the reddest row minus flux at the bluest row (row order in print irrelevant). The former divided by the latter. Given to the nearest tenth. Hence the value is -42.5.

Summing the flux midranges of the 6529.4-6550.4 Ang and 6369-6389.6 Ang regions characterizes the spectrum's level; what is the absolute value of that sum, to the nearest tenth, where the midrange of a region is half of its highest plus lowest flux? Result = 6.5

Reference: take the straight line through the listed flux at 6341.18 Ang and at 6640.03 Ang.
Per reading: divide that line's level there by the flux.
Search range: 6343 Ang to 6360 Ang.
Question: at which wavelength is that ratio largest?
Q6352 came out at 6352.87 Ang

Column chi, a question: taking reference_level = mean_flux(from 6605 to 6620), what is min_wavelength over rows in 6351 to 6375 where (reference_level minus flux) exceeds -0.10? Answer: 6352.87 Ang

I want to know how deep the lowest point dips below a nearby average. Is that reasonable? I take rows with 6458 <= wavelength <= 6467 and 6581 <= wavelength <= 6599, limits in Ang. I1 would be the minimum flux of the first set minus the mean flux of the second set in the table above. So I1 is -0.66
